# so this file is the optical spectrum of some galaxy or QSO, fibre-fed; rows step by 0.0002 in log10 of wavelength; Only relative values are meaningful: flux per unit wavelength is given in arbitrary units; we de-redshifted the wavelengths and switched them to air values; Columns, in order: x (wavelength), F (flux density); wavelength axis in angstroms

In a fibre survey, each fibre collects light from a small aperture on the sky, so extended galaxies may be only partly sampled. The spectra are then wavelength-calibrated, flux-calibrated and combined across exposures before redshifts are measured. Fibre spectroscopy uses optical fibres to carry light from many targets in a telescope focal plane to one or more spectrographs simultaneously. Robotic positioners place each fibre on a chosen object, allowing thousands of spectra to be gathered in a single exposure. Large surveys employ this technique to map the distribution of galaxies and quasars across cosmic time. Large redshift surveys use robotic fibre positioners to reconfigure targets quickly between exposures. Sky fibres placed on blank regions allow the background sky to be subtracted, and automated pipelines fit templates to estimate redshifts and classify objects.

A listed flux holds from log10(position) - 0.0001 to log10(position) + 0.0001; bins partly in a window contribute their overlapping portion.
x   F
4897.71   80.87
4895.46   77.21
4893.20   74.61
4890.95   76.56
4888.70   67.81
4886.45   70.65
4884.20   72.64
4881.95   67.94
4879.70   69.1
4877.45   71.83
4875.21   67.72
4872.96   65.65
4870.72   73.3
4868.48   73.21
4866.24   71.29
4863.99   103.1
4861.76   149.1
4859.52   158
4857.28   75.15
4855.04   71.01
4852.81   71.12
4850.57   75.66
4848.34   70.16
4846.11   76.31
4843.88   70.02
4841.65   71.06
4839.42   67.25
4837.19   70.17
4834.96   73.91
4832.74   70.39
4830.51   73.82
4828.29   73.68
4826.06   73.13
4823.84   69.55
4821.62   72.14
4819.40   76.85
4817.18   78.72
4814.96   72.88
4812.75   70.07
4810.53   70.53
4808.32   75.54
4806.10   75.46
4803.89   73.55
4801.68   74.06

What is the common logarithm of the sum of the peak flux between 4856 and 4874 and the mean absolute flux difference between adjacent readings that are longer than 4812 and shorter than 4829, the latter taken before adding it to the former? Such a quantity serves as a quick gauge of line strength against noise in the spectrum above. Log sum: 2.21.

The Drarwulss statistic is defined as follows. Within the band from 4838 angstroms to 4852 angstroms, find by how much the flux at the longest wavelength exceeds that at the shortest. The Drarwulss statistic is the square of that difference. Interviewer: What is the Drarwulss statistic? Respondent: 71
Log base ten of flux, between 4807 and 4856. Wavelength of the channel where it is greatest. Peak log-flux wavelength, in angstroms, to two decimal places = 4817.18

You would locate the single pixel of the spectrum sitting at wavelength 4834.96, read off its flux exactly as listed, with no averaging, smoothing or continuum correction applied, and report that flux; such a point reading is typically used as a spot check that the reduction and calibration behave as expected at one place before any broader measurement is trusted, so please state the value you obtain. 73.91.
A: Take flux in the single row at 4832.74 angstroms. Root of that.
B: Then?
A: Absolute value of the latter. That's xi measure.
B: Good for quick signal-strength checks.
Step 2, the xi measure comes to 8.39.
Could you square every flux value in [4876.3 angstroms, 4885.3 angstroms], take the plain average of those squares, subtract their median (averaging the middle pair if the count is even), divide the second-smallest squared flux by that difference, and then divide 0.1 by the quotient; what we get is 0.000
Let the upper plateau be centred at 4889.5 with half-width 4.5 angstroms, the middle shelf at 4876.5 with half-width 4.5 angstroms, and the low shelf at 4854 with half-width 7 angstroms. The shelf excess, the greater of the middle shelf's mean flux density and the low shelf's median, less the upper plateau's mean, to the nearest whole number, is 1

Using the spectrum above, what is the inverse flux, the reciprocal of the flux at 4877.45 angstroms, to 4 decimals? 0.0139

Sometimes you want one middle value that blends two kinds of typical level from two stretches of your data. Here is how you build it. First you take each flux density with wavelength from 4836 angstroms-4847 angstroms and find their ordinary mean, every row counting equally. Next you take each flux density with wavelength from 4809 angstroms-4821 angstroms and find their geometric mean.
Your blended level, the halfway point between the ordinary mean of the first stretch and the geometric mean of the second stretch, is 72.3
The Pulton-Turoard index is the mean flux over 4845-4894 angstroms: 81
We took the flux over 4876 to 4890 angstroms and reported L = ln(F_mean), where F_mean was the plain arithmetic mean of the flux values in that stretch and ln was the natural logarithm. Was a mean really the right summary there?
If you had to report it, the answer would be 4.25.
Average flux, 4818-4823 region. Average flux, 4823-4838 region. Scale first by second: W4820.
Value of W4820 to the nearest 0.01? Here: 1.03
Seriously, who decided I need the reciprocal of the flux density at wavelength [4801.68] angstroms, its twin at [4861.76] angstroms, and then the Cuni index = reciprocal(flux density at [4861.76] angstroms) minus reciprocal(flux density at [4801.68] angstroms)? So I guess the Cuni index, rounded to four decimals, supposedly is -0.0068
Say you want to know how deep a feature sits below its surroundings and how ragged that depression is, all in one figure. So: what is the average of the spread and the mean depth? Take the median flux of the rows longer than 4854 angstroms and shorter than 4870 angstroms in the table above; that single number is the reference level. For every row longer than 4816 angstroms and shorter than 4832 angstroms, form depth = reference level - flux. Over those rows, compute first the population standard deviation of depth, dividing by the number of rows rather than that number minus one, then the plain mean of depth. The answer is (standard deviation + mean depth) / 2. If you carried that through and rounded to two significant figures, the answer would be 2.0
